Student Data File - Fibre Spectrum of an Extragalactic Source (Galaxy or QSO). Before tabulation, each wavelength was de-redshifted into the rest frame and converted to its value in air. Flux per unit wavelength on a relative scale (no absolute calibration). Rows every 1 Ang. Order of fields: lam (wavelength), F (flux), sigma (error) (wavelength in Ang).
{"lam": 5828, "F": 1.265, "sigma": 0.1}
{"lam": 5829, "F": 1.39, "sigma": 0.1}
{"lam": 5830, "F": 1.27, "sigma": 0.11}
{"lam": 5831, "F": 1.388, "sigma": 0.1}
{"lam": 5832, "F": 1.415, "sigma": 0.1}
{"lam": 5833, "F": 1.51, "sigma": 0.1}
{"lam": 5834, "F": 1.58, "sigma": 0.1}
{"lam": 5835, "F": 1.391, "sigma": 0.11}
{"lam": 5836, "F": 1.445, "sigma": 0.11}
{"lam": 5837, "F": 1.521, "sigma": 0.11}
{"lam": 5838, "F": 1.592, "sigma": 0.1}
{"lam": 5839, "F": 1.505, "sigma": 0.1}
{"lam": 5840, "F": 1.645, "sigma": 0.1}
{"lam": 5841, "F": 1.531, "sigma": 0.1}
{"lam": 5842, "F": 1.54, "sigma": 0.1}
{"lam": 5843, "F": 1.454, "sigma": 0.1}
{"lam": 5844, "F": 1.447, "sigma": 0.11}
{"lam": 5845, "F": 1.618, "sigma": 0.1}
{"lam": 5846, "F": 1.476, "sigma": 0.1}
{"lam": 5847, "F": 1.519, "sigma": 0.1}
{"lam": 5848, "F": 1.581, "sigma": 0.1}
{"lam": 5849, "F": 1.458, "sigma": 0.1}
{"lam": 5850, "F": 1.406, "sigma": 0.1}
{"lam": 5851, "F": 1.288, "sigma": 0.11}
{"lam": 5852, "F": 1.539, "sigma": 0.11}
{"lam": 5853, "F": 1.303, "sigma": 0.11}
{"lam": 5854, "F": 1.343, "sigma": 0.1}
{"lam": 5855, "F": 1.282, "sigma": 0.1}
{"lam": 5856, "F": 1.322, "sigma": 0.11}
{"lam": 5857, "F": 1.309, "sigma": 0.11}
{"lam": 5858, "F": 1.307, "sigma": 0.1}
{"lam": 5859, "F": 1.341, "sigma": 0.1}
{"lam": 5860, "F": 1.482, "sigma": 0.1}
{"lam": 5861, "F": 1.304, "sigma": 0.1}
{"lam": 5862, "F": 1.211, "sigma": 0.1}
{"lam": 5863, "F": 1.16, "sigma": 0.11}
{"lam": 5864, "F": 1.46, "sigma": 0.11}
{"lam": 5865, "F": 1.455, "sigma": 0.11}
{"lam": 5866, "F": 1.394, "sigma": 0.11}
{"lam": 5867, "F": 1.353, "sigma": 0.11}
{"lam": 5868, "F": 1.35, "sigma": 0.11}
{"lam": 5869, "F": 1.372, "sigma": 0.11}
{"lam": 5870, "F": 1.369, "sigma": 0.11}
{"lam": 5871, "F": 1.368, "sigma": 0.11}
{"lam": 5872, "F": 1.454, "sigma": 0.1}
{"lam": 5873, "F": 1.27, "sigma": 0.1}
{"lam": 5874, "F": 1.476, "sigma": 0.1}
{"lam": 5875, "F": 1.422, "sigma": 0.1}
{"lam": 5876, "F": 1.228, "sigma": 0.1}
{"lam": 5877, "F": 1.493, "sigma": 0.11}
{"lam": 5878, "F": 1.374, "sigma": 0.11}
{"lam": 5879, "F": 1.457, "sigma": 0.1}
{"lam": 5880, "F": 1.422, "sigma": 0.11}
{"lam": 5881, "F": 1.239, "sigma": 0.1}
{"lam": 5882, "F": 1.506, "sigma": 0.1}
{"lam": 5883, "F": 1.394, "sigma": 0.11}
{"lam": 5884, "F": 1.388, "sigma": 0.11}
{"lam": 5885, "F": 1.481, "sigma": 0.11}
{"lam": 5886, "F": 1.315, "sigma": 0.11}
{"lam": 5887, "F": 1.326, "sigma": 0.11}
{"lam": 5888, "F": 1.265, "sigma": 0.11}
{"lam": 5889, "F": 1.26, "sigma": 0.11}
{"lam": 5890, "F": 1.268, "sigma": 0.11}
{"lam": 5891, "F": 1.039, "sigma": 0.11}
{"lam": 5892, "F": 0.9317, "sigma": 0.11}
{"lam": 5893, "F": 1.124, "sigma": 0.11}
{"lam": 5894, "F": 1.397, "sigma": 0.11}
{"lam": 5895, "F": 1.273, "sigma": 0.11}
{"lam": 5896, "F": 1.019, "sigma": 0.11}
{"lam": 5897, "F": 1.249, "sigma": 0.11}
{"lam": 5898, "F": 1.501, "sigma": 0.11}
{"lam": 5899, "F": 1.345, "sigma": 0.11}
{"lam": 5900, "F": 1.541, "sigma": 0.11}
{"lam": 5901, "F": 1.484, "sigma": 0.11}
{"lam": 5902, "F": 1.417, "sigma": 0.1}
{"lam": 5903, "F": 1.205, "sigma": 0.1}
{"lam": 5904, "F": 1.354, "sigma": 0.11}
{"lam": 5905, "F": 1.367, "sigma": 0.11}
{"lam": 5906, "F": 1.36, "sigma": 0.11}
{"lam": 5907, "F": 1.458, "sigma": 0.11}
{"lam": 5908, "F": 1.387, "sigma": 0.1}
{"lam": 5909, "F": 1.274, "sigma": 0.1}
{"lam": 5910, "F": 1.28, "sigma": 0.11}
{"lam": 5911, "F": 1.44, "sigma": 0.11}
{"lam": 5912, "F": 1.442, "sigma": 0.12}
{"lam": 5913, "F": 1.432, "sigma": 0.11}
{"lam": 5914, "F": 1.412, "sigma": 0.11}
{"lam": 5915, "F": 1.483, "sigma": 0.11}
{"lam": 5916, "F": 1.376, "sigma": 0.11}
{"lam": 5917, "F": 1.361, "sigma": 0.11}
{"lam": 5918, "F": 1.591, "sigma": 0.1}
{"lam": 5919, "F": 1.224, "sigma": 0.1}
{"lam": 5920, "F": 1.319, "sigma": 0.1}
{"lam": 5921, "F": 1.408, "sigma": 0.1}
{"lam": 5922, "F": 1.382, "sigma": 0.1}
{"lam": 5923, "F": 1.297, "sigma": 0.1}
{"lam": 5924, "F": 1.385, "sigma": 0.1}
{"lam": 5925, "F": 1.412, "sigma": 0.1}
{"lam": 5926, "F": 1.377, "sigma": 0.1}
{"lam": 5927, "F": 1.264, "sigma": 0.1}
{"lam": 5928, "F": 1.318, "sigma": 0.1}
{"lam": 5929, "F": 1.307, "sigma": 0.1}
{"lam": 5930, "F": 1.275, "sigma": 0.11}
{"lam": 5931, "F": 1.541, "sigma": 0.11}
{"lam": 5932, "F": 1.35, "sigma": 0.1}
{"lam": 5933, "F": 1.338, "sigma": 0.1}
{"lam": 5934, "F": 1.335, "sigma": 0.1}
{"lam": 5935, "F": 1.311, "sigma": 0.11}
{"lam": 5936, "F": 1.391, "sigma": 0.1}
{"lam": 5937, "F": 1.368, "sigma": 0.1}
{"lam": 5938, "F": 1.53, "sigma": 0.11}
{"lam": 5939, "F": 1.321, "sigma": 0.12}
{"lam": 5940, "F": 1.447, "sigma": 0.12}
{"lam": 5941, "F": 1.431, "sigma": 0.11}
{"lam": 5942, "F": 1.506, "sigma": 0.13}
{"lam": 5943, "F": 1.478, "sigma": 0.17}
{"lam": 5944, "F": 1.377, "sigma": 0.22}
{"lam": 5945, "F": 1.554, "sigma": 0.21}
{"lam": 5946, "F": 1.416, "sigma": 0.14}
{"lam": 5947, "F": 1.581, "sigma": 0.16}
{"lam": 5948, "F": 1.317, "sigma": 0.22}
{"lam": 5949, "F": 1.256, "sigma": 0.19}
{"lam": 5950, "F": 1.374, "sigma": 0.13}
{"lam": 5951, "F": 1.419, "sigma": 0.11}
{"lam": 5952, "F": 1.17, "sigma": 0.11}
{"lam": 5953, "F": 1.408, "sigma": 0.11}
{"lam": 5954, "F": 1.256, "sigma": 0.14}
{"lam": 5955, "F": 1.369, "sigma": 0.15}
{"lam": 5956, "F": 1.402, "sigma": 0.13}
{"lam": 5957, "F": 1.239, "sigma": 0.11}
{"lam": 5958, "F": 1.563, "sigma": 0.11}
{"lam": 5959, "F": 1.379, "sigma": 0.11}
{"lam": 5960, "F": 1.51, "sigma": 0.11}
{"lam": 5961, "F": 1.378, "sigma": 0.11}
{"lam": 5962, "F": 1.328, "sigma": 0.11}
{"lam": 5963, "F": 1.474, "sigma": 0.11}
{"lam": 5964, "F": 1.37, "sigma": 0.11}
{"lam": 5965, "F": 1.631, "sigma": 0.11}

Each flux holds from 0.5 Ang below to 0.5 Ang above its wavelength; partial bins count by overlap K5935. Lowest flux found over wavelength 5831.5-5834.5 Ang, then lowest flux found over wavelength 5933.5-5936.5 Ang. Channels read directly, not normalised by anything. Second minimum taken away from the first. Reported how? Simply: 0.10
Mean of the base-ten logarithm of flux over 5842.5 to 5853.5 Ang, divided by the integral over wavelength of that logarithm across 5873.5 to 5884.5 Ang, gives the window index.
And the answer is 0.103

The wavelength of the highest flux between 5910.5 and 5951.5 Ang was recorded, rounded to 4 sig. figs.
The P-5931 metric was 5918 Ang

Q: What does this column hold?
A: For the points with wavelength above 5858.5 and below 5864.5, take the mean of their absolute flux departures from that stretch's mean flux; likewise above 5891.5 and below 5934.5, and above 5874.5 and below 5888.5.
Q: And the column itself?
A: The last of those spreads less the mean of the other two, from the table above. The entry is -0.020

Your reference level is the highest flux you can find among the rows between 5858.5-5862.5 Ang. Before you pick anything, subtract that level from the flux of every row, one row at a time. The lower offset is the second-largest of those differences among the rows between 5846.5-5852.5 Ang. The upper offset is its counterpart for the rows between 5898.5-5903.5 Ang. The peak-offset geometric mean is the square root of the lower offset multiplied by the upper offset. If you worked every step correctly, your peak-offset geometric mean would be 0.011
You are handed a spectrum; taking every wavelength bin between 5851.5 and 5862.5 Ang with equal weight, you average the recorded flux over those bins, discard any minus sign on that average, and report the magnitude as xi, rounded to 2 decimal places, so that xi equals 1.34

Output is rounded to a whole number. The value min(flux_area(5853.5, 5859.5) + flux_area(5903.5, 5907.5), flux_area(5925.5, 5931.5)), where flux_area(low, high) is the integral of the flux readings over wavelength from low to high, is 8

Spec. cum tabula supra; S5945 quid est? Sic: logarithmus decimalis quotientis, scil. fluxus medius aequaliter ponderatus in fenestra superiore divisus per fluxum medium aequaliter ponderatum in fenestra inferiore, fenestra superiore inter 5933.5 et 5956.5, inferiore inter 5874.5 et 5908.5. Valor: 0.02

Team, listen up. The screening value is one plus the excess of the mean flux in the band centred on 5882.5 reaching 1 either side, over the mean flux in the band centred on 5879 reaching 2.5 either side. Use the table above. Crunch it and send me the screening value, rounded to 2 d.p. 1.05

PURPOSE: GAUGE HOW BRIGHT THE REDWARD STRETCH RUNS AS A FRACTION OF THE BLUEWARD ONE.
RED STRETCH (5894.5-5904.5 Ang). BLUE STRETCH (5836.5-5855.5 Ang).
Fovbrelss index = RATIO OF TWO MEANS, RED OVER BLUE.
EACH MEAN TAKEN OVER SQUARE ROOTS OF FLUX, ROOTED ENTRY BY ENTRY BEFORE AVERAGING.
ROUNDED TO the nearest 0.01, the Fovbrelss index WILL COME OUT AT 0.95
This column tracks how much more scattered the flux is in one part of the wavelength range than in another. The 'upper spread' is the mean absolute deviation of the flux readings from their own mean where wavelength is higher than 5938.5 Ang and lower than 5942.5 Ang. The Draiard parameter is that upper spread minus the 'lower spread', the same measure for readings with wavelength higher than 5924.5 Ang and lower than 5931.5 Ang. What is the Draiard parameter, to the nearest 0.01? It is -0.02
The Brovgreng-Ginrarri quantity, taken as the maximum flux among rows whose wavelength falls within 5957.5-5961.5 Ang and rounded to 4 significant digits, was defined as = 1.563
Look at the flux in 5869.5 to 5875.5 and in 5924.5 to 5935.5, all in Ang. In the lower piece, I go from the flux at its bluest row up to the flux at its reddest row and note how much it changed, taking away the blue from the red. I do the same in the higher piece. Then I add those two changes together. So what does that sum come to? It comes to 0.0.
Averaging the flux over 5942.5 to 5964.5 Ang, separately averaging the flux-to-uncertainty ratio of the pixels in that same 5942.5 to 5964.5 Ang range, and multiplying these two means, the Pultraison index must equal 14.7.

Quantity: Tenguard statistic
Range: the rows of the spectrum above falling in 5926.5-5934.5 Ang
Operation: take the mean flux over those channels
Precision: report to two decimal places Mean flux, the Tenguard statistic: 1.34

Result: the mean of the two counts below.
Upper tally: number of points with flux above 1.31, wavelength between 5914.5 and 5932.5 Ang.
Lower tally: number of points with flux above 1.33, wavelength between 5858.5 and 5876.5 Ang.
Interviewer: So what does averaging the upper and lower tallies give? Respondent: 13.0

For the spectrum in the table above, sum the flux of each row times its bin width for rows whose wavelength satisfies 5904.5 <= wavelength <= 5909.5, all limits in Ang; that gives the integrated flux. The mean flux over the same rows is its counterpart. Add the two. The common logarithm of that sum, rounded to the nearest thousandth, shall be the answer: 0.915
